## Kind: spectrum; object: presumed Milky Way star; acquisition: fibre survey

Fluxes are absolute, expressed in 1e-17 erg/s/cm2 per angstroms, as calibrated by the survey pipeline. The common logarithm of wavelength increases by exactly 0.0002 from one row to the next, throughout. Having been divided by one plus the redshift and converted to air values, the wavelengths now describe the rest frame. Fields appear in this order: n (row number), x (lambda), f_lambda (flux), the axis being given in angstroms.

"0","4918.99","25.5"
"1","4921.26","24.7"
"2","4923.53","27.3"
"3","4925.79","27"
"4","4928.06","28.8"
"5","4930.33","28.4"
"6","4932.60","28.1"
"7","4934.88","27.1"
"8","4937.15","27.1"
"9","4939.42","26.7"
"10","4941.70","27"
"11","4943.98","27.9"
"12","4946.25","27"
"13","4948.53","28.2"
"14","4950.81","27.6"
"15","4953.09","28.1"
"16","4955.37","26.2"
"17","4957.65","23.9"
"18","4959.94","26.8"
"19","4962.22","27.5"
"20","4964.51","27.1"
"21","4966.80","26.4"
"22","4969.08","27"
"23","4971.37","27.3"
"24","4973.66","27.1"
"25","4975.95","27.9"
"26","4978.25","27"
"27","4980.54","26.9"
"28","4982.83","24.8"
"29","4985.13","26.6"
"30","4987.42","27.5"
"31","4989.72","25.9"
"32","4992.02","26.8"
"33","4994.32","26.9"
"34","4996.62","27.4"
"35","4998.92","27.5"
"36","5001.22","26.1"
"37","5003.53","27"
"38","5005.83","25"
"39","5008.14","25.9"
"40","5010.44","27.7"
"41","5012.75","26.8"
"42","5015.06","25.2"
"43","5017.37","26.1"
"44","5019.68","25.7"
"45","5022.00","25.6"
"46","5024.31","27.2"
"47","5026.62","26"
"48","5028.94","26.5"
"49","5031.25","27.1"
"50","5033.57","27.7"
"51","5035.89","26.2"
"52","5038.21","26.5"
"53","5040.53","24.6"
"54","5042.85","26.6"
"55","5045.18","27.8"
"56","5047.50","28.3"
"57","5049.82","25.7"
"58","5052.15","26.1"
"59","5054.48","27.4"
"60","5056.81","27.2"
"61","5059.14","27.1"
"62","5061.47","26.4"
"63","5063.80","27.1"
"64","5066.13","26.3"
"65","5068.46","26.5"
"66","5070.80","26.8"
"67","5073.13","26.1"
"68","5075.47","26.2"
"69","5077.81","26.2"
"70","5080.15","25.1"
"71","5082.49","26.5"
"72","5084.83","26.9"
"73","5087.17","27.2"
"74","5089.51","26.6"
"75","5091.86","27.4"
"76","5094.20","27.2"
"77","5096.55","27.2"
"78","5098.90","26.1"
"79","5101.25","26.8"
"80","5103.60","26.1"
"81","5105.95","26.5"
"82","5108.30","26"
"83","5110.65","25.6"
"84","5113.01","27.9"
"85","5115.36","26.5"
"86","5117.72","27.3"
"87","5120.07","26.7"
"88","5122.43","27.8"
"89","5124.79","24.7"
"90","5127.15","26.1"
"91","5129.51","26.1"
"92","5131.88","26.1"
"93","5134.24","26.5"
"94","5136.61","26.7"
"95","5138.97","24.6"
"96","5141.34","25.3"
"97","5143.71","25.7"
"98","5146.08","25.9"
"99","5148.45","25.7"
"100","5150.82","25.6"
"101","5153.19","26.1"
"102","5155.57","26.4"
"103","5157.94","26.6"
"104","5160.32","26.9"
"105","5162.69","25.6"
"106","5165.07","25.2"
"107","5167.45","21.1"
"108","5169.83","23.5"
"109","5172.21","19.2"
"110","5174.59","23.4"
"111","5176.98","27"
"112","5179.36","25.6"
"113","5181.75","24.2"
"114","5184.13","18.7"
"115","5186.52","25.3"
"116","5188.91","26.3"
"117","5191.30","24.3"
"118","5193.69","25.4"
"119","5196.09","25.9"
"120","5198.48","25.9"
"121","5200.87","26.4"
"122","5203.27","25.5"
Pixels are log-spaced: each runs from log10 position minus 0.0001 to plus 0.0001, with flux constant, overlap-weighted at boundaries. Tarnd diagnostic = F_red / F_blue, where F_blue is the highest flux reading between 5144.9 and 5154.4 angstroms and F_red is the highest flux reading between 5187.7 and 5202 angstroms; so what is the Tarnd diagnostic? 1.01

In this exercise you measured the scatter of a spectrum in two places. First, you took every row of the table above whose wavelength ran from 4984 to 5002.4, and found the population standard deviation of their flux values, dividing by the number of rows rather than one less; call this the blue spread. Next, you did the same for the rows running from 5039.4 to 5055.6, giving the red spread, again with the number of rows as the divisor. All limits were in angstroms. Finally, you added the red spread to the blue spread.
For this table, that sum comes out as 1.8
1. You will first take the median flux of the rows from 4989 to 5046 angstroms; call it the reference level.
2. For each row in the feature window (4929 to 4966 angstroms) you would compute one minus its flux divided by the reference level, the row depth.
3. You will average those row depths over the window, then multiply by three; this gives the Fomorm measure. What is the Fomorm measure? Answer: -0.076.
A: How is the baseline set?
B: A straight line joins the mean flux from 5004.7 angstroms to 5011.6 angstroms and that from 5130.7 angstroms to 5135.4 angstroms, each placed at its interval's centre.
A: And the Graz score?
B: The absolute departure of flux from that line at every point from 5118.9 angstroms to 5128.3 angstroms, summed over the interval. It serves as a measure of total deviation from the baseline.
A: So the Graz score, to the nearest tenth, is 3.7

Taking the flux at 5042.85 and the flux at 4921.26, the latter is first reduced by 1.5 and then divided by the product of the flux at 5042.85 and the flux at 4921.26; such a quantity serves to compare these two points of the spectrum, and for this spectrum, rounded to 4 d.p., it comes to 0.0353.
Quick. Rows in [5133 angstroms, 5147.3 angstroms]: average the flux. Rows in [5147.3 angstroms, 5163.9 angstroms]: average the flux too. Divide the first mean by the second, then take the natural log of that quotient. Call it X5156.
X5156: -0.013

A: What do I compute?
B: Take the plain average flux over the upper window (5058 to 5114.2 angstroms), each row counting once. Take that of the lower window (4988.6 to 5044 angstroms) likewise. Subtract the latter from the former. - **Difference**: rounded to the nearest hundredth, 0.16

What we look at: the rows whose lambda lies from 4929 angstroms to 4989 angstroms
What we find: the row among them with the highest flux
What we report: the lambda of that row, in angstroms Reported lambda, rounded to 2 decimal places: 4930.33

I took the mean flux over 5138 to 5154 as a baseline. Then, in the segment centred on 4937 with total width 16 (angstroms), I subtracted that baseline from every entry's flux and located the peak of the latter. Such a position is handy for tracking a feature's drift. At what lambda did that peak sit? 4930.33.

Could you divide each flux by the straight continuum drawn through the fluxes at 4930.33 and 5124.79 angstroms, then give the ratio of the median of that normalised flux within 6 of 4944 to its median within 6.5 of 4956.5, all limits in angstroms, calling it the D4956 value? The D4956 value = 0.987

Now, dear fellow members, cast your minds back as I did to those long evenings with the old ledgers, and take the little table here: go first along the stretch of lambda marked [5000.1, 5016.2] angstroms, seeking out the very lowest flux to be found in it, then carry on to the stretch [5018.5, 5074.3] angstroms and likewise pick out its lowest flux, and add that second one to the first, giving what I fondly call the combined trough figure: 49.6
